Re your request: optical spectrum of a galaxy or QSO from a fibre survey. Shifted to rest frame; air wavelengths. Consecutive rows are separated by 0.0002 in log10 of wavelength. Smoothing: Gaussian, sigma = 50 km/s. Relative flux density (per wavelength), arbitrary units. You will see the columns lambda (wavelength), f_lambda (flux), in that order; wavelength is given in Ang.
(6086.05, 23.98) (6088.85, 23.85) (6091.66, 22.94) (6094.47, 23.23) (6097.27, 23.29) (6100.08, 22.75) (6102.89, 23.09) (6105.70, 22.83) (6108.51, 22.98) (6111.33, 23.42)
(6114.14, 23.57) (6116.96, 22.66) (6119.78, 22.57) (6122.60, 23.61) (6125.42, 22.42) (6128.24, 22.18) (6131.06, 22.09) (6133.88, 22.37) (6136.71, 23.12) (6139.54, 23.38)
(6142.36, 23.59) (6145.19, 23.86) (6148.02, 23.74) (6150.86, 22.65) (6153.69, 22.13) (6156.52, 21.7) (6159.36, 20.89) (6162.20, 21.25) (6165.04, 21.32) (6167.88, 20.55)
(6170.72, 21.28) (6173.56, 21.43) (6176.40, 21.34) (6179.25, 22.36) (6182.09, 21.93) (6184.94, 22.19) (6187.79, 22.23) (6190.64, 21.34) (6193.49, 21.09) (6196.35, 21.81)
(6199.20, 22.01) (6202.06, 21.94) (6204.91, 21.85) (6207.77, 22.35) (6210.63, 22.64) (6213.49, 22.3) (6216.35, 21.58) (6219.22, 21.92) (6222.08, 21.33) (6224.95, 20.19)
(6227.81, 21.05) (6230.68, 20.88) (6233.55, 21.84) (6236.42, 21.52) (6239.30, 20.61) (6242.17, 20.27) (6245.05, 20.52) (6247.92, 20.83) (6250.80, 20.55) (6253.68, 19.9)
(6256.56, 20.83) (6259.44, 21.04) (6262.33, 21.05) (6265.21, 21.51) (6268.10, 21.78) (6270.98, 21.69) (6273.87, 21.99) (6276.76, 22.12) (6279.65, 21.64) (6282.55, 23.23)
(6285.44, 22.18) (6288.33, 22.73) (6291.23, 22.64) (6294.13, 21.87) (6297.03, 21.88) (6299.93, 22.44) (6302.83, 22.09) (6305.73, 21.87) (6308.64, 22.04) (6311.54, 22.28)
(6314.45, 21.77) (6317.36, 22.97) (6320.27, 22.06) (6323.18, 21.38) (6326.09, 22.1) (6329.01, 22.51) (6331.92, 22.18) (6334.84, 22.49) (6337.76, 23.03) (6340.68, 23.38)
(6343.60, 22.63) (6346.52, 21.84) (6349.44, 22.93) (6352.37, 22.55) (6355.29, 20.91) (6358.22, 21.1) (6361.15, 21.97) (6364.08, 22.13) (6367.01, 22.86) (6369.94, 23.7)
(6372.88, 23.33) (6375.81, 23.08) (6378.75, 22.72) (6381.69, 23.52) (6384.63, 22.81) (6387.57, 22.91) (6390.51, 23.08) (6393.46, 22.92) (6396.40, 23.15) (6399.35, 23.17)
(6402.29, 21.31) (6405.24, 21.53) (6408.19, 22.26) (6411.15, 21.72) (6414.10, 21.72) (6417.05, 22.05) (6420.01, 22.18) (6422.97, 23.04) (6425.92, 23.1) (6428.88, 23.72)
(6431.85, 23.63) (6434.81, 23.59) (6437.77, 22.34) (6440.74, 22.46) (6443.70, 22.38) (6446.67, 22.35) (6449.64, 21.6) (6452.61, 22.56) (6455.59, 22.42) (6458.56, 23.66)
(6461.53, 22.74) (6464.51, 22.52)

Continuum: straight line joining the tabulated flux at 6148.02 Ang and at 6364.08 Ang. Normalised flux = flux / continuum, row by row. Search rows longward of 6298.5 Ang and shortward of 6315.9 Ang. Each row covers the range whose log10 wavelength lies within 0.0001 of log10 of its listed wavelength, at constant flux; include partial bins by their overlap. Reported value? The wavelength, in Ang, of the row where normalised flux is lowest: 6314.45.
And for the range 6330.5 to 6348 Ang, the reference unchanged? 6346.52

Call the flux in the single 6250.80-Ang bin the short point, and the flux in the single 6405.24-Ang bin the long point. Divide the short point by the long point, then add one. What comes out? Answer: 1.95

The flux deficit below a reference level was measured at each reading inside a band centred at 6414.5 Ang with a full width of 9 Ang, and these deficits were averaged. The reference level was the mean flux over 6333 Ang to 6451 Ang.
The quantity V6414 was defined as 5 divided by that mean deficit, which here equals 7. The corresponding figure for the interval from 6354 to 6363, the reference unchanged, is 4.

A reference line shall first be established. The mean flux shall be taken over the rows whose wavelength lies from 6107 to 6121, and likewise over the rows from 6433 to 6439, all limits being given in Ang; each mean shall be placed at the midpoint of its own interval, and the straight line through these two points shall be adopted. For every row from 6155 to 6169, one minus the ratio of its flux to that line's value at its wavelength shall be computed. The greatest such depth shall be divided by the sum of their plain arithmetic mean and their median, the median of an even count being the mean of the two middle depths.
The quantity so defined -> 0.68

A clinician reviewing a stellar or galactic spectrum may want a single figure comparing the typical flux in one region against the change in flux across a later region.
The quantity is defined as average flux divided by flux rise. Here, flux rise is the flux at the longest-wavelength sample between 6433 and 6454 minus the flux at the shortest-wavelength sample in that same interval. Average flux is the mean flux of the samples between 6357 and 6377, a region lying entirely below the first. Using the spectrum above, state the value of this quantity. -22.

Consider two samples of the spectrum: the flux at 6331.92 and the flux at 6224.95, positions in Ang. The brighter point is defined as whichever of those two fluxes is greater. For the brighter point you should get 22.2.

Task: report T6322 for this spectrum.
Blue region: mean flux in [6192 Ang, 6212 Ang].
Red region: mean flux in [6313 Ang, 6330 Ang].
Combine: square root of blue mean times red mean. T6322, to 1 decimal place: 22.0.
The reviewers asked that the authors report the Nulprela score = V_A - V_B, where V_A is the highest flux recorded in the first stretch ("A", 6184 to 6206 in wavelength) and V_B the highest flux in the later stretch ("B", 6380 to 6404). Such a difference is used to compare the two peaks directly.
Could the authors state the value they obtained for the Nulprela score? -1.3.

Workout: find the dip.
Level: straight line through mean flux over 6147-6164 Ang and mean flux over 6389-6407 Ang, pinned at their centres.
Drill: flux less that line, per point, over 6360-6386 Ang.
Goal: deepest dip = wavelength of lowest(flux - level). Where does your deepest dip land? 6361.15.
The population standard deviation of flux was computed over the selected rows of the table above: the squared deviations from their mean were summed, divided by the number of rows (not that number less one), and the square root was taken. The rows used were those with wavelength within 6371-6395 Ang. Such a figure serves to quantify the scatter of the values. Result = 0.25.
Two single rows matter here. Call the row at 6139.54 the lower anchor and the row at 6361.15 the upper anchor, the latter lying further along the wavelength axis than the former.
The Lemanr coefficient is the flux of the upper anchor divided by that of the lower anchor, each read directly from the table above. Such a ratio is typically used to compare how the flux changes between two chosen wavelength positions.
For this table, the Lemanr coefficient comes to 0.94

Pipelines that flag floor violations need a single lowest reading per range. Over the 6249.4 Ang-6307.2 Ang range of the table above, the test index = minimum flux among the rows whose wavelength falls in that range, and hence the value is 19.9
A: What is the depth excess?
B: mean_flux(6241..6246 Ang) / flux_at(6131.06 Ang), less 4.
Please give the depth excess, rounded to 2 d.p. -3.08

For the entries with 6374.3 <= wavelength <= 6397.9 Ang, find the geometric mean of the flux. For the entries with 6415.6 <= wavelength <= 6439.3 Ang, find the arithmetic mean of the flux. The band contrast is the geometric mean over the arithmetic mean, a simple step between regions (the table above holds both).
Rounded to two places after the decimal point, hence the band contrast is 1.00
